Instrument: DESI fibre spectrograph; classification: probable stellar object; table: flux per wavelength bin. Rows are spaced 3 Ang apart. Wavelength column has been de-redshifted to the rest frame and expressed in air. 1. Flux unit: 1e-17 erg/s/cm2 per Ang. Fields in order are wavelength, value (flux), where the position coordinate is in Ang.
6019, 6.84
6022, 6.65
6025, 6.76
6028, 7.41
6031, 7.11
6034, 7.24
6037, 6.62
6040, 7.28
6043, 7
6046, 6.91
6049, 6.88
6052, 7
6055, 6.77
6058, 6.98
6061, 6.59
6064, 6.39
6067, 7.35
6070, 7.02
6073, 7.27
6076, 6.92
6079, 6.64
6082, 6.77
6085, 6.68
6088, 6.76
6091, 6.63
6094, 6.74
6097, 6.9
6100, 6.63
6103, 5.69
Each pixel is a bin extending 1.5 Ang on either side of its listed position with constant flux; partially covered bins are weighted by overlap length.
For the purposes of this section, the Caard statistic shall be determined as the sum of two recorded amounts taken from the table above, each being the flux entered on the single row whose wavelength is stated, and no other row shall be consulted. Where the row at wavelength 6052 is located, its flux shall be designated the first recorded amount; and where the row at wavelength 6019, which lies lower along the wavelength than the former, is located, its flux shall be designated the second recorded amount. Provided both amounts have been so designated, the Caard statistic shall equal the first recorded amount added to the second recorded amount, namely 13.8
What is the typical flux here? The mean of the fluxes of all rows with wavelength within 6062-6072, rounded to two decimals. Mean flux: 6.92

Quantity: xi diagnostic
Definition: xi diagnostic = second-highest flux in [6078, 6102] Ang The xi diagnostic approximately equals 6.77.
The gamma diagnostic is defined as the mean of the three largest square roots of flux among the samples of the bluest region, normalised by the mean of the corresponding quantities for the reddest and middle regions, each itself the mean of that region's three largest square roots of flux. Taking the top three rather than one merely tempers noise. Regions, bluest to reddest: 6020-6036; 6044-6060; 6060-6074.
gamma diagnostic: 1.01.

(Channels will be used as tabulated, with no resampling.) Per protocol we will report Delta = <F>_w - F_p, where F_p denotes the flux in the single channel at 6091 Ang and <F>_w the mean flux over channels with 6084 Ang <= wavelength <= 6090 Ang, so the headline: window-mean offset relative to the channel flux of 0.09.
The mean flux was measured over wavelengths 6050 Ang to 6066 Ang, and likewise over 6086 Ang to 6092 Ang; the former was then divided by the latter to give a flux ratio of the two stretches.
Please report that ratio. 1.01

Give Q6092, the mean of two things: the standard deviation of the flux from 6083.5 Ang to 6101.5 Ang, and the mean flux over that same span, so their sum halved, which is 3.41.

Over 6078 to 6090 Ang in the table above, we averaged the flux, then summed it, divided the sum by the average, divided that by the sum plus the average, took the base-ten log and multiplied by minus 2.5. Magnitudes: 2.31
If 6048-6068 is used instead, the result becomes 2.23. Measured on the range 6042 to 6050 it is 2.41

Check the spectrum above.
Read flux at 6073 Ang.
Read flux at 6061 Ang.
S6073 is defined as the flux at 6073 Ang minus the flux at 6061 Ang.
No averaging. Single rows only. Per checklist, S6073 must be 0.7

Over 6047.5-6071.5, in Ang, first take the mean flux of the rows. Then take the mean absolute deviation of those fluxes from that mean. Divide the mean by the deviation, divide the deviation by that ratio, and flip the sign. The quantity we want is -0.007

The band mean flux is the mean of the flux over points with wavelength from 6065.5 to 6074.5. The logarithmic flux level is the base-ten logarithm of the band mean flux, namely 0.858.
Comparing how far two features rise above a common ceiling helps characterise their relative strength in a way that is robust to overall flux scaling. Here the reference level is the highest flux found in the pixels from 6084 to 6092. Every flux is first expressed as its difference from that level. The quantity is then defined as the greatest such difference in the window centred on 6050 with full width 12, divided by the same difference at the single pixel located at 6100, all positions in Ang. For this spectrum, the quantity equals -2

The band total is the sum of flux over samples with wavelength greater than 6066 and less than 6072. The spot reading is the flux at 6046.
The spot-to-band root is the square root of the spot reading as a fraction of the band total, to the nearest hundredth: 0.69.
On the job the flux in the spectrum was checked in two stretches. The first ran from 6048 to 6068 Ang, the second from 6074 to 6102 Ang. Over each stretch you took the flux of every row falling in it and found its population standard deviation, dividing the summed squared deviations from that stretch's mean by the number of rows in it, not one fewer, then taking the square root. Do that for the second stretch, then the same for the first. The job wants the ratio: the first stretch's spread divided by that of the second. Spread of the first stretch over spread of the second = 2.8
